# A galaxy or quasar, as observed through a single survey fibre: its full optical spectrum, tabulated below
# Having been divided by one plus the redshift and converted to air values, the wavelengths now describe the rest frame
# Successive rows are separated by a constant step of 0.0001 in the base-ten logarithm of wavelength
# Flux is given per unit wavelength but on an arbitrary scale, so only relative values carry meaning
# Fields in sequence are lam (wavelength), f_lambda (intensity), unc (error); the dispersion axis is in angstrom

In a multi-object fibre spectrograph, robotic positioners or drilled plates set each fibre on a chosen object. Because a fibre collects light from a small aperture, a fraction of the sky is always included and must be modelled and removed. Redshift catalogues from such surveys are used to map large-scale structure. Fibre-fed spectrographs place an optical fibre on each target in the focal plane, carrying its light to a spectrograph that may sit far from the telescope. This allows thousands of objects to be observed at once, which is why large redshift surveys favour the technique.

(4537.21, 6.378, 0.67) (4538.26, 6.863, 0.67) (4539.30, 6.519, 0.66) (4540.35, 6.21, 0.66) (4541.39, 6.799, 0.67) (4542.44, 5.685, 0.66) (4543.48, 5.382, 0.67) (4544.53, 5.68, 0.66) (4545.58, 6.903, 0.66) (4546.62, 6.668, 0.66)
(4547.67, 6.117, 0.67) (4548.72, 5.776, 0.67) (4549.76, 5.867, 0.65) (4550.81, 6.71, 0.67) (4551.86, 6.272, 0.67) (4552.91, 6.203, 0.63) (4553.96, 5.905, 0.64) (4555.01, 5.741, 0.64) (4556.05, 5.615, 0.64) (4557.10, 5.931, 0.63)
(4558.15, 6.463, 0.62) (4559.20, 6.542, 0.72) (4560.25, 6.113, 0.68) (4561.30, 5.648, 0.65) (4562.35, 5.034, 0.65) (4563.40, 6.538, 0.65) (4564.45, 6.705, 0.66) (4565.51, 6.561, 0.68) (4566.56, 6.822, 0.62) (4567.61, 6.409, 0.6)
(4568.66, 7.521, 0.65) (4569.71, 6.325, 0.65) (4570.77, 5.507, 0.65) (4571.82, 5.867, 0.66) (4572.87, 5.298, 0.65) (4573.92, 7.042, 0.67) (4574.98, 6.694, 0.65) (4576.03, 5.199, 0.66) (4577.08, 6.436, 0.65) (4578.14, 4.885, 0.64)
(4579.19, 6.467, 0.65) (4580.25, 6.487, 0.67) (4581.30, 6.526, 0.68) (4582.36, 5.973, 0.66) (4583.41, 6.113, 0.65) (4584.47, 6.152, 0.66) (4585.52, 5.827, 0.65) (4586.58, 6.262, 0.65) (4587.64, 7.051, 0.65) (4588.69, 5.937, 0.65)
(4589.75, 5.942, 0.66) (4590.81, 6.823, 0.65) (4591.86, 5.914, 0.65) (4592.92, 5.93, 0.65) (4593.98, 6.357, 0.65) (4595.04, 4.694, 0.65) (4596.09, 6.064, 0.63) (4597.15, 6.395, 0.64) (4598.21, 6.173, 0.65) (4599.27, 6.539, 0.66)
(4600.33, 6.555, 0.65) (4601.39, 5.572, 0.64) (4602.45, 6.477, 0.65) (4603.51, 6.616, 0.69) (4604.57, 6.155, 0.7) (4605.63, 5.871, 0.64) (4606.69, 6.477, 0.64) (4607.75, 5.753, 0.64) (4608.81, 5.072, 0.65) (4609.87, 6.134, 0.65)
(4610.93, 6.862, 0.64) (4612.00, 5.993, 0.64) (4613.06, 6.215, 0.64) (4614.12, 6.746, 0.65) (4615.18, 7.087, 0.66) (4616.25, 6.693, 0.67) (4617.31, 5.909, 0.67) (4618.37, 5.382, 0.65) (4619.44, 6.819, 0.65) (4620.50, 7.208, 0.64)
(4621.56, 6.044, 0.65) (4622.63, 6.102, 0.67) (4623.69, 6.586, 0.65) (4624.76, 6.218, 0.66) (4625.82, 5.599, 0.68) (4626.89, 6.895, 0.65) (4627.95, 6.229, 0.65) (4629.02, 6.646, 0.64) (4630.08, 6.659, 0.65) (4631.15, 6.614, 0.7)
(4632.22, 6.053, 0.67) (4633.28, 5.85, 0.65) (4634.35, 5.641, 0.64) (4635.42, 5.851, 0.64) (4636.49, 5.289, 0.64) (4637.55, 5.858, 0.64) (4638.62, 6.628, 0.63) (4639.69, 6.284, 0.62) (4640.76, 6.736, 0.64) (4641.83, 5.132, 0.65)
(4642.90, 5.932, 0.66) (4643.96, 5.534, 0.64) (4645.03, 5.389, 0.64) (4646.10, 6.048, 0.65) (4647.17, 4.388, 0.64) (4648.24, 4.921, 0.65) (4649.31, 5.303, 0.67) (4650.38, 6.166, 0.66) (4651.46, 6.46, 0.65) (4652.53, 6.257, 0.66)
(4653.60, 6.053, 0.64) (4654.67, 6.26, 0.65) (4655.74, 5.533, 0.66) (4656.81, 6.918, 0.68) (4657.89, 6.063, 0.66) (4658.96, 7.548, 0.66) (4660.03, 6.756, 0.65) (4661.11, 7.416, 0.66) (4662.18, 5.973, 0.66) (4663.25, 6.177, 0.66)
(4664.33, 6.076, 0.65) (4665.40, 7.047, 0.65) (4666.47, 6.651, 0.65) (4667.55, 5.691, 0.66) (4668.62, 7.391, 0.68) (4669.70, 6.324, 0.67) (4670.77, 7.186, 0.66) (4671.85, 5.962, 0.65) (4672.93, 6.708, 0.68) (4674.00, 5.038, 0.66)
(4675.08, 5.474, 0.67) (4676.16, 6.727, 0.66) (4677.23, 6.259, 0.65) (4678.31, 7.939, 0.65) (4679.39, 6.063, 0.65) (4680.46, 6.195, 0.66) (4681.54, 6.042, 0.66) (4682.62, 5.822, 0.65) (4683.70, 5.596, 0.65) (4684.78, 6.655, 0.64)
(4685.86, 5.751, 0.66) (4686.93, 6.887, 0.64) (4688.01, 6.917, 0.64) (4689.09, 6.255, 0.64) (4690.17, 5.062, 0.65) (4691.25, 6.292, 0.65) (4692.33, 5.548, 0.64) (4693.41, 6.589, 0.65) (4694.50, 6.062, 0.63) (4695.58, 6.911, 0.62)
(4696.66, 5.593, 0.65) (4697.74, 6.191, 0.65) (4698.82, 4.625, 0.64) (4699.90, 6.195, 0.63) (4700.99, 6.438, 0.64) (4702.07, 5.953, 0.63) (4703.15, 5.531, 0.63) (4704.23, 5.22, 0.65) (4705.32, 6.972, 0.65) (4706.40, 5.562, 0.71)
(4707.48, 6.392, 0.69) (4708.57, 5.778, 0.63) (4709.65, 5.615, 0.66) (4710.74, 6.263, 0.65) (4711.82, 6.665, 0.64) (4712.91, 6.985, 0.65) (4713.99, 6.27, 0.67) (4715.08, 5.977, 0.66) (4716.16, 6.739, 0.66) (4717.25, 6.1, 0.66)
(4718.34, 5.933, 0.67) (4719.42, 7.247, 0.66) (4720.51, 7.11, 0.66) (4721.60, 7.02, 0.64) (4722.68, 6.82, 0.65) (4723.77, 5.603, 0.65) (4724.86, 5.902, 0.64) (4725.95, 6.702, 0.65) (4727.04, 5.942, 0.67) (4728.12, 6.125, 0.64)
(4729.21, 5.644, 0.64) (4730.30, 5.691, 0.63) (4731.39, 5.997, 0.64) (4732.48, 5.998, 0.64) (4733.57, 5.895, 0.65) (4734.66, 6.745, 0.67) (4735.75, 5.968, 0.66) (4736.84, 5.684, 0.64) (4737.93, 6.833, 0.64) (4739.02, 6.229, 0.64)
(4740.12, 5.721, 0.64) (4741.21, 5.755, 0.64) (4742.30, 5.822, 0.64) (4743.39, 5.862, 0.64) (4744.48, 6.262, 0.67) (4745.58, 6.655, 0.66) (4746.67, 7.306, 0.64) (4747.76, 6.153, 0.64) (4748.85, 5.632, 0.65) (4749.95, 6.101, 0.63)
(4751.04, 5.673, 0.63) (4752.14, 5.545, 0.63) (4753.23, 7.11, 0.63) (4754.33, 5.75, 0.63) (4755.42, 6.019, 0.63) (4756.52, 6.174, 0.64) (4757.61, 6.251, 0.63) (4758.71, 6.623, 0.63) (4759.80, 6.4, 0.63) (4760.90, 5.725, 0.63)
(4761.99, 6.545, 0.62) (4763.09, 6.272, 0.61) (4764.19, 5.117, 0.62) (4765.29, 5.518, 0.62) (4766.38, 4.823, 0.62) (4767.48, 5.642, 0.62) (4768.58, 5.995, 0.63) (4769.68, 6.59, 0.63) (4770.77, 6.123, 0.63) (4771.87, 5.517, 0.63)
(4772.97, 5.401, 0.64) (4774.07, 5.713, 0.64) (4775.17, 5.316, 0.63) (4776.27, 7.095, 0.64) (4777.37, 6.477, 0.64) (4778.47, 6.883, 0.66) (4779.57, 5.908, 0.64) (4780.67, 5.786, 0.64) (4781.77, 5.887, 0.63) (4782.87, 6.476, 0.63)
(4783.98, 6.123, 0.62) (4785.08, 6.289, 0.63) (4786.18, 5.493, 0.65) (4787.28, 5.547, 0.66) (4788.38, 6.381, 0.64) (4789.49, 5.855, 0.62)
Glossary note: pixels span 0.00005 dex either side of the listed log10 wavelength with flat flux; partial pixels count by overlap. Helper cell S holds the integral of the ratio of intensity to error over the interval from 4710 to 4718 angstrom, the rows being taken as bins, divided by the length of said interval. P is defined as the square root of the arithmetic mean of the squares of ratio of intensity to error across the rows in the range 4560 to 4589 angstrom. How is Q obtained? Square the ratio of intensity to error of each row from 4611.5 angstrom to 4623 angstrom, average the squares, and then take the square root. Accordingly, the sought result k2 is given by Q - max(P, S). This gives 0.06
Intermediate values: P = 9.54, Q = 9.80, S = 9.75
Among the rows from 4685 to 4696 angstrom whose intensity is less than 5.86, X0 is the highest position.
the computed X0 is 4692.33 angstrom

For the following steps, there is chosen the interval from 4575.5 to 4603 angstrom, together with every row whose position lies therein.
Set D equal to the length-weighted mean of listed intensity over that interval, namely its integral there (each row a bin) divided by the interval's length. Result 6.11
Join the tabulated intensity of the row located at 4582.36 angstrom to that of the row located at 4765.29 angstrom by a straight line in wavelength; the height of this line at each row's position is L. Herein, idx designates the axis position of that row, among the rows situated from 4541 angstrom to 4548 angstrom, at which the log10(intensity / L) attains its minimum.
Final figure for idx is 4543.48 angstrom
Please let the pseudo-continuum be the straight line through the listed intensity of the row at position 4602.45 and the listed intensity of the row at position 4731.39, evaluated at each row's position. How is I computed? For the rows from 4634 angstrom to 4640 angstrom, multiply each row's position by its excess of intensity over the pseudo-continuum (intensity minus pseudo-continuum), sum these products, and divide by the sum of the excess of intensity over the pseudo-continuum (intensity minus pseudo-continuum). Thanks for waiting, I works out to 4635.7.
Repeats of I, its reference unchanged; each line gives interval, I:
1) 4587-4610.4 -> 4600.1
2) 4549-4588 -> 4566.5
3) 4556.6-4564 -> 4560.7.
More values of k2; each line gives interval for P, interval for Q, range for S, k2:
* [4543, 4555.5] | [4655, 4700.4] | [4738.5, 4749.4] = 0.19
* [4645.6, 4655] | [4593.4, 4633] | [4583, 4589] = 0.03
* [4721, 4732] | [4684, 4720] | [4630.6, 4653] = -0.02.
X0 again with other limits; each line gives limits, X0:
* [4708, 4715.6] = 4709.65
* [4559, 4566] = 4562.35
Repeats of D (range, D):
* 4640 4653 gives 5.70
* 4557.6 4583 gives 6.21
